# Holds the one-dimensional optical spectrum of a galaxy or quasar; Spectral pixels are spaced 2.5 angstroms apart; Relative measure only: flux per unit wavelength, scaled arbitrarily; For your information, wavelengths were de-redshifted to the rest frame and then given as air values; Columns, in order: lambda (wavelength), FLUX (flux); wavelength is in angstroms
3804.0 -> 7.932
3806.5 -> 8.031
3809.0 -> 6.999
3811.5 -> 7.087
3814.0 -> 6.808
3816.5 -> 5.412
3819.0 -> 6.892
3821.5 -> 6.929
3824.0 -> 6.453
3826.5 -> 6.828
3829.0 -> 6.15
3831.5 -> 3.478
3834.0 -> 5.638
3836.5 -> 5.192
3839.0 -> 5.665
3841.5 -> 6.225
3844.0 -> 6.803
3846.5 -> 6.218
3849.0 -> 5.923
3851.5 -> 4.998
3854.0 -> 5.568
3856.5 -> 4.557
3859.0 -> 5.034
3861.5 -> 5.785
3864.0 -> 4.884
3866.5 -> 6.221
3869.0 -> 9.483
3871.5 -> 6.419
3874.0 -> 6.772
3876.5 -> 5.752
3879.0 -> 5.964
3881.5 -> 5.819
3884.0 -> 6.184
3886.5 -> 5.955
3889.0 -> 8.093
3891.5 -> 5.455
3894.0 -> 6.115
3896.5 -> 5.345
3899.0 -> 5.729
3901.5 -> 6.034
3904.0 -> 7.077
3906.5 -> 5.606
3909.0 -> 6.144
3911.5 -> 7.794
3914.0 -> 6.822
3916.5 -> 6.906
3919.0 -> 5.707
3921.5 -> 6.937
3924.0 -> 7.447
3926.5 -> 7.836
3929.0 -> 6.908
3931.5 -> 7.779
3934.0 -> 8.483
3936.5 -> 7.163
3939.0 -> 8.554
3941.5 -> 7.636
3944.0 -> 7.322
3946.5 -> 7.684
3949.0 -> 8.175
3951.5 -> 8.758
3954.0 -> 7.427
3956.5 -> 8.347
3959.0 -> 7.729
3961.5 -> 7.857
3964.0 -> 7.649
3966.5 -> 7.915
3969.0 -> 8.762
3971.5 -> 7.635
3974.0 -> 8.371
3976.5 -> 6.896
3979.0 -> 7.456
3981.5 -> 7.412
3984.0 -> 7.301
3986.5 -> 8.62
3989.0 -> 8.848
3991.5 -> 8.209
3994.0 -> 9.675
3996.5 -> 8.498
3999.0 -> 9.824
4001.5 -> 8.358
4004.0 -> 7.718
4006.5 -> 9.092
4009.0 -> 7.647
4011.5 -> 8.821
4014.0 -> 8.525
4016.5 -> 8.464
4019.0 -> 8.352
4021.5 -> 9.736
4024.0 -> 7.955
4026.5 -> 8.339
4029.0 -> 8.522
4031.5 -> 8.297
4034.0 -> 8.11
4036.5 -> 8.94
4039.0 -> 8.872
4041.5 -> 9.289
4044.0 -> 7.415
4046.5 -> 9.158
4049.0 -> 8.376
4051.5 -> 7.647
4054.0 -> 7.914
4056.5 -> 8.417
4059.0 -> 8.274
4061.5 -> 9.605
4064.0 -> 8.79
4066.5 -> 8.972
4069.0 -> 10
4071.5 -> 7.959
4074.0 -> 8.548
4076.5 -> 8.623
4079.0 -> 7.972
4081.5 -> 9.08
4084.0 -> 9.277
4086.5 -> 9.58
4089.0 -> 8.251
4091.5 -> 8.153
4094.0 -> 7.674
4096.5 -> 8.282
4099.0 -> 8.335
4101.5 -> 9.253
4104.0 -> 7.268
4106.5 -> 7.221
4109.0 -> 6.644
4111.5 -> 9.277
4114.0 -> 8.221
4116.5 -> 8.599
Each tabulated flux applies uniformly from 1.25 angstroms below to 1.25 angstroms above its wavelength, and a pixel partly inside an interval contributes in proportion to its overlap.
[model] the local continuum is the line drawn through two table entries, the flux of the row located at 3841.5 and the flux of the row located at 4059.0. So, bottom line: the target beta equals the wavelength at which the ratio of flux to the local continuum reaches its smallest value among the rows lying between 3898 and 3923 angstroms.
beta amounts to 3906.5 angstroms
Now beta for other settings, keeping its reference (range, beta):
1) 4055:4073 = 4071.5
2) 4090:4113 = 4109.0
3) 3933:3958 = 3936.5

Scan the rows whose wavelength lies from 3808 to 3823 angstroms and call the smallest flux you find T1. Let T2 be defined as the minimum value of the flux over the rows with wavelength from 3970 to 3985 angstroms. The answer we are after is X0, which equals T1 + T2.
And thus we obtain 12.3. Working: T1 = 5.412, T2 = 6.896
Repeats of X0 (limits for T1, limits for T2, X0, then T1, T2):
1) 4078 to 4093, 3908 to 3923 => 13.7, 7.972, 5.707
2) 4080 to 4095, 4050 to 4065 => 15.3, 7.674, 7.647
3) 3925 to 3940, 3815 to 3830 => 12.3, 6.908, 5.412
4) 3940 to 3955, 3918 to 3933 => 13.0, 7.322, 5.707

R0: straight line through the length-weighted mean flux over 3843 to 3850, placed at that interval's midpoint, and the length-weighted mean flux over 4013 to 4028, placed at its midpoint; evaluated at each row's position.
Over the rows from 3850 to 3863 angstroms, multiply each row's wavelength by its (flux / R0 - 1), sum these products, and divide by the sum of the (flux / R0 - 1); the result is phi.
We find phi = 3856.2 angstroms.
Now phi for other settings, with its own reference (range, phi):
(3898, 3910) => 3903.9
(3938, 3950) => 3942.2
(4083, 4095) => 4091.9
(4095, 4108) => 4102.6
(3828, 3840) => 3833.8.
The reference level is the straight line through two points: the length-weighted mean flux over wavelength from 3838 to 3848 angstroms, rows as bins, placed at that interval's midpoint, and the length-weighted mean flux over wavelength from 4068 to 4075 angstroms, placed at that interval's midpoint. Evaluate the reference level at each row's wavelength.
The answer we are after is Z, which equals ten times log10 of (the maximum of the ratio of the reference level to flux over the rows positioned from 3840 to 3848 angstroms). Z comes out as 0.04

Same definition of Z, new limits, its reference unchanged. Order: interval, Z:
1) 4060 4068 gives -0.03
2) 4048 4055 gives 0.50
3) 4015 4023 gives -0.07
